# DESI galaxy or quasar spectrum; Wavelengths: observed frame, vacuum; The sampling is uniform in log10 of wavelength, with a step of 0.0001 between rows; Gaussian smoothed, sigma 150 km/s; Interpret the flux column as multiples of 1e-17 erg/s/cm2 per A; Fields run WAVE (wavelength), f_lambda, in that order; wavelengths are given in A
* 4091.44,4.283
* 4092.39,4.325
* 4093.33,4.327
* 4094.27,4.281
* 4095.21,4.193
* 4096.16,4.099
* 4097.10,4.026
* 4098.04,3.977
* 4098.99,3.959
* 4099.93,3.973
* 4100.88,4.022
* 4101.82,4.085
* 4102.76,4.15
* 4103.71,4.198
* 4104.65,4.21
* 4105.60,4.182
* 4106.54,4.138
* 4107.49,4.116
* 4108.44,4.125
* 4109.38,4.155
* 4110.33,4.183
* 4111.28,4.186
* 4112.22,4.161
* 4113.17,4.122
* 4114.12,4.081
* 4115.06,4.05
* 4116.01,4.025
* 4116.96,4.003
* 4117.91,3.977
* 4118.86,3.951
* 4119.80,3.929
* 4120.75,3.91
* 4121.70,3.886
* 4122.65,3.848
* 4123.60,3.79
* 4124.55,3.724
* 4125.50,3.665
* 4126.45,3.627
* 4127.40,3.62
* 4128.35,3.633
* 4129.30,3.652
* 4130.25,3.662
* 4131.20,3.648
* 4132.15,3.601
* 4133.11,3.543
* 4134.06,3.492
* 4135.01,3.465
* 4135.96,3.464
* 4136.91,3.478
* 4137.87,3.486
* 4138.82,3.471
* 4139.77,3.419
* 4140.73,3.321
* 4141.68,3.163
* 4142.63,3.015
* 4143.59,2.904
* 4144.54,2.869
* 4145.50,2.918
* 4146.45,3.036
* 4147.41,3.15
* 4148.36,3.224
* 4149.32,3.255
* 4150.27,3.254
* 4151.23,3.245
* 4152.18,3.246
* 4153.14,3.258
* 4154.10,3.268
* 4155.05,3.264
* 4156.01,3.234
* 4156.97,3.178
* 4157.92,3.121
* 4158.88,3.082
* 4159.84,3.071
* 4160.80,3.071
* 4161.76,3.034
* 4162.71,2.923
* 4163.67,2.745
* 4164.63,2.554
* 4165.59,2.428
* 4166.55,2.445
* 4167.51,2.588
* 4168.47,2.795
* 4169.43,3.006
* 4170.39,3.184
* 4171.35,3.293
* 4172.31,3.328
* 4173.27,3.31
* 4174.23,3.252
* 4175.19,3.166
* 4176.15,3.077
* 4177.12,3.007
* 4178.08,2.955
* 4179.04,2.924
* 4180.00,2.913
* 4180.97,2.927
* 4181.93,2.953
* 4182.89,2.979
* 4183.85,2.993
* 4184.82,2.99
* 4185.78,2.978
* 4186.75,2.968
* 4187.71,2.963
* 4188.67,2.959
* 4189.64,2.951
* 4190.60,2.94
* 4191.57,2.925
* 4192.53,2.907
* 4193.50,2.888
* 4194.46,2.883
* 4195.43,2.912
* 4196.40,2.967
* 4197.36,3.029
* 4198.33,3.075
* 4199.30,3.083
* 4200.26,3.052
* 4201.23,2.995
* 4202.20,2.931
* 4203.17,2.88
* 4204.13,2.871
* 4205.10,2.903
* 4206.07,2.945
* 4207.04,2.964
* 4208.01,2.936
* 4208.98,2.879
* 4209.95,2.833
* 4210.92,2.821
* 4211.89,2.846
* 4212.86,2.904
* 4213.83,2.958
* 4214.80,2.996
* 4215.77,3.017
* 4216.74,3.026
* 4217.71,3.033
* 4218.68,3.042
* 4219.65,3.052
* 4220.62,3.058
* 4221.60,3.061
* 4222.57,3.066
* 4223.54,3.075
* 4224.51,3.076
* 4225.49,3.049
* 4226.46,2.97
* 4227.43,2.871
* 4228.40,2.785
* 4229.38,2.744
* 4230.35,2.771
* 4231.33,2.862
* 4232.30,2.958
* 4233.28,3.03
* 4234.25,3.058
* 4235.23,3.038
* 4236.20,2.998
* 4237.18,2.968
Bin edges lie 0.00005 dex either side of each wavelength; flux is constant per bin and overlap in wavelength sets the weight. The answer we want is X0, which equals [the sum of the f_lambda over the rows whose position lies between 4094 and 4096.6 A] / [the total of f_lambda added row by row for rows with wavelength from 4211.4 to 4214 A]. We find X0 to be 1.44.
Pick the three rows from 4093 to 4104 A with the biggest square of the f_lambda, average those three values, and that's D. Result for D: 18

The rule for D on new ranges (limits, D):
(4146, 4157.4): 11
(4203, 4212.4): 9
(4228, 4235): 9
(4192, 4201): 9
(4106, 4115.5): 17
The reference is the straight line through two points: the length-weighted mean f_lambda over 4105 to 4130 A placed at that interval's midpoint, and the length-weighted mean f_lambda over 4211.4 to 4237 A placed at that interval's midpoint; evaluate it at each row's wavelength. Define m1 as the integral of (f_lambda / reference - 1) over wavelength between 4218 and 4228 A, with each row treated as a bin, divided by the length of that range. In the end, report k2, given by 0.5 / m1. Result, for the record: 33.9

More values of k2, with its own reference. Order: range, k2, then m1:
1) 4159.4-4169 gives -2.3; -0.22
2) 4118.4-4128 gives -18.5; -0.03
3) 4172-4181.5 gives -5.2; -0.10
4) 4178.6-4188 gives -4.3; -0.12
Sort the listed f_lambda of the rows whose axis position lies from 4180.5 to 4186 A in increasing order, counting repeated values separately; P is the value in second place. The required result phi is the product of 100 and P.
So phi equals 295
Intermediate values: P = 2.953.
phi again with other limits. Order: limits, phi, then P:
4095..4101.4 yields 397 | 3.973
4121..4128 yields 363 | 3.627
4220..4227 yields 305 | 3.049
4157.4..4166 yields 255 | 2.554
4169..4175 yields 318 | 3.184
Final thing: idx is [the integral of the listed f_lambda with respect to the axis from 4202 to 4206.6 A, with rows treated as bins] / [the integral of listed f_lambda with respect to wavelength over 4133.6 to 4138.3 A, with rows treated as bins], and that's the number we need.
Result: 0.8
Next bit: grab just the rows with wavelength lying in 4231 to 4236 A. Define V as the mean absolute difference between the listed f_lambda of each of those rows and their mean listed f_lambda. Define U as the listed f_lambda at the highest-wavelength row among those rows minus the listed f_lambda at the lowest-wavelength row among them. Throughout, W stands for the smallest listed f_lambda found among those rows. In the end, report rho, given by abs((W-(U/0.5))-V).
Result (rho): 2.4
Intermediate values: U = 0.2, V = 0.063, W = 2.862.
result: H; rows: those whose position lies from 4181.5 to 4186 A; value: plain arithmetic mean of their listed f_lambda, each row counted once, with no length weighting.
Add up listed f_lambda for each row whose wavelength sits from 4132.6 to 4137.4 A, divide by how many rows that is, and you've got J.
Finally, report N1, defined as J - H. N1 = 0.51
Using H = 3.0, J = 3.5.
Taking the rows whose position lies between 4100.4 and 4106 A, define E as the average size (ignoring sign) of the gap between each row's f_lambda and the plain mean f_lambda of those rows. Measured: 0.06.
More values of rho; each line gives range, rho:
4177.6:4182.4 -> 2.9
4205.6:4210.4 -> 3.0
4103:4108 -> 4.2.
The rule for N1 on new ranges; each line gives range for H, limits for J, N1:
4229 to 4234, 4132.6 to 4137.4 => 0.62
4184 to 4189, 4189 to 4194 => -0.05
